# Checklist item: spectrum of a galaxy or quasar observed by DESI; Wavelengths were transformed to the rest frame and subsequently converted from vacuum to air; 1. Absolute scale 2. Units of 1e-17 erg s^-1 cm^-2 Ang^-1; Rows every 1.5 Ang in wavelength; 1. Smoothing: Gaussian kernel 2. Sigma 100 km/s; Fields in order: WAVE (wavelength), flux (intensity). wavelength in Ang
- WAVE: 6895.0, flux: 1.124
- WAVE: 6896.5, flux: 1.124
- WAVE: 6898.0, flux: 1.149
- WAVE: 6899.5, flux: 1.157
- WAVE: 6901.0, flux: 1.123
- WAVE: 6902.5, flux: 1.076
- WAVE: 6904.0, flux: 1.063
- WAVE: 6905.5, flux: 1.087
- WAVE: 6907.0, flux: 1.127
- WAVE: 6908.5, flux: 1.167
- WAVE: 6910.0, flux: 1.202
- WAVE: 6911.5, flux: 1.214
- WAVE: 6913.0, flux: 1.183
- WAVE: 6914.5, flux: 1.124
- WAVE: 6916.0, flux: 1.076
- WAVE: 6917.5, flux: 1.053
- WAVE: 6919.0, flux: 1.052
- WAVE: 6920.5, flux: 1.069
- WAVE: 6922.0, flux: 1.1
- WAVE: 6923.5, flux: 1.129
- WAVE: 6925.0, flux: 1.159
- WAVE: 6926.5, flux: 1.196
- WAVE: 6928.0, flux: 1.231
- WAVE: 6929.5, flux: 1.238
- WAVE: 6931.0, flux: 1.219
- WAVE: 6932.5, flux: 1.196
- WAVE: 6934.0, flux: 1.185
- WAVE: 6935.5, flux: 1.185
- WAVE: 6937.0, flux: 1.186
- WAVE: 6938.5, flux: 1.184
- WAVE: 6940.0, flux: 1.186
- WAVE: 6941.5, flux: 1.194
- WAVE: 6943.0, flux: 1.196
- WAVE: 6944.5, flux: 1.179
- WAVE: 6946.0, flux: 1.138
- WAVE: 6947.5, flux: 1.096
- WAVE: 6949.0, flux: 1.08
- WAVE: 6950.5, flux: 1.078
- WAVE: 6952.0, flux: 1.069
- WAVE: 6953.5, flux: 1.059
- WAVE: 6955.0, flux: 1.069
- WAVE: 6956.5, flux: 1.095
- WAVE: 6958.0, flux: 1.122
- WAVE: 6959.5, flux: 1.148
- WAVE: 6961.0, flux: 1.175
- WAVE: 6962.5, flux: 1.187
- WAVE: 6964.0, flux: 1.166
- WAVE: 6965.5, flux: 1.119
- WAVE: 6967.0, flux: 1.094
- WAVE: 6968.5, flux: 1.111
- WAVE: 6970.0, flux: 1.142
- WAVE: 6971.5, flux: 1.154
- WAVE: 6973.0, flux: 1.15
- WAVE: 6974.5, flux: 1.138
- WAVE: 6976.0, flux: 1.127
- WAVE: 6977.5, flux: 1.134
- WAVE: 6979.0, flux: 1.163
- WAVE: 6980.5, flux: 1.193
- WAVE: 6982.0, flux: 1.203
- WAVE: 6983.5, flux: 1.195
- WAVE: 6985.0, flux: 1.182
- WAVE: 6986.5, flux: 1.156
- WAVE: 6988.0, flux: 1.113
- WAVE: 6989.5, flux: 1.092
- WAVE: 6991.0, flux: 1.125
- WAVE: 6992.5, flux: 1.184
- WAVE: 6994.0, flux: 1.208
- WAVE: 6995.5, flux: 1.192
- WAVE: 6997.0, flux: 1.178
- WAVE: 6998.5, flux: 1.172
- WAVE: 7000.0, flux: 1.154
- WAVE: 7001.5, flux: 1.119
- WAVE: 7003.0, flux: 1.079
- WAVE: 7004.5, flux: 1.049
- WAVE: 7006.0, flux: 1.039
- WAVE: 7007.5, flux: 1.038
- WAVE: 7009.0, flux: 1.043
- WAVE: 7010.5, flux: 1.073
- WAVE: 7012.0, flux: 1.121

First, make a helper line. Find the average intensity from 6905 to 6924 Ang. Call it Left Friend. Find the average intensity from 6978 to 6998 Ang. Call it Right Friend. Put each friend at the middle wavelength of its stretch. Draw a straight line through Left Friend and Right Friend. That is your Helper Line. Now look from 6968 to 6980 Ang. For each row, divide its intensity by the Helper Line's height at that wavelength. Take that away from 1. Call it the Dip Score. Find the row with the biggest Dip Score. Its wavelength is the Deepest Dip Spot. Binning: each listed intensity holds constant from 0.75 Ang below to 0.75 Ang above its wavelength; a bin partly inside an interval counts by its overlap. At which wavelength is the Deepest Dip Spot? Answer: 6968.5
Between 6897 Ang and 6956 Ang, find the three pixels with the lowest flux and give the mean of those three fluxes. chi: 1.05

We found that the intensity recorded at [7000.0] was 1.154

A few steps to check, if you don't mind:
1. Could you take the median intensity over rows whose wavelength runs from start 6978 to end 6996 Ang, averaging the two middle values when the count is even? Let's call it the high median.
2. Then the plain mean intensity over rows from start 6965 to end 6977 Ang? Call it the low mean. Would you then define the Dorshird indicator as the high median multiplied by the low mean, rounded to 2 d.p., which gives 1.34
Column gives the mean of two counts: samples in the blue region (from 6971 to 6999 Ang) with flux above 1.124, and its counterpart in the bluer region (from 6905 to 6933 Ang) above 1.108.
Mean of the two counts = 15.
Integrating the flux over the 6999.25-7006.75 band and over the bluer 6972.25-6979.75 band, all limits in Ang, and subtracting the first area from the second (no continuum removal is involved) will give 0.4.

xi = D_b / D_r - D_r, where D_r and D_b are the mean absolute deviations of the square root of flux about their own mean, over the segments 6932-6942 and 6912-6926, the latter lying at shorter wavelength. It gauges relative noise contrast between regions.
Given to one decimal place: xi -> 10.1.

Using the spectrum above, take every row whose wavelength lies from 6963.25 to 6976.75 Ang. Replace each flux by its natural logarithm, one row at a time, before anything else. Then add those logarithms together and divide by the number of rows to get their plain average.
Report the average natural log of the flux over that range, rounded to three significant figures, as 0.125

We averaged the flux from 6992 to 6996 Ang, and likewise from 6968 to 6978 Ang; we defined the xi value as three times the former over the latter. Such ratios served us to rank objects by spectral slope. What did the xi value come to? 3.15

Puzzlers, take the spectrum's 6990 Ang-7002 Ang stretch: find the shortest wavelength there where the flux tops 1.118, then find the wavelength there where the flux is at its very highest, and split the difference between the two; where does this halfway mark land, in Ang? 6992.5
